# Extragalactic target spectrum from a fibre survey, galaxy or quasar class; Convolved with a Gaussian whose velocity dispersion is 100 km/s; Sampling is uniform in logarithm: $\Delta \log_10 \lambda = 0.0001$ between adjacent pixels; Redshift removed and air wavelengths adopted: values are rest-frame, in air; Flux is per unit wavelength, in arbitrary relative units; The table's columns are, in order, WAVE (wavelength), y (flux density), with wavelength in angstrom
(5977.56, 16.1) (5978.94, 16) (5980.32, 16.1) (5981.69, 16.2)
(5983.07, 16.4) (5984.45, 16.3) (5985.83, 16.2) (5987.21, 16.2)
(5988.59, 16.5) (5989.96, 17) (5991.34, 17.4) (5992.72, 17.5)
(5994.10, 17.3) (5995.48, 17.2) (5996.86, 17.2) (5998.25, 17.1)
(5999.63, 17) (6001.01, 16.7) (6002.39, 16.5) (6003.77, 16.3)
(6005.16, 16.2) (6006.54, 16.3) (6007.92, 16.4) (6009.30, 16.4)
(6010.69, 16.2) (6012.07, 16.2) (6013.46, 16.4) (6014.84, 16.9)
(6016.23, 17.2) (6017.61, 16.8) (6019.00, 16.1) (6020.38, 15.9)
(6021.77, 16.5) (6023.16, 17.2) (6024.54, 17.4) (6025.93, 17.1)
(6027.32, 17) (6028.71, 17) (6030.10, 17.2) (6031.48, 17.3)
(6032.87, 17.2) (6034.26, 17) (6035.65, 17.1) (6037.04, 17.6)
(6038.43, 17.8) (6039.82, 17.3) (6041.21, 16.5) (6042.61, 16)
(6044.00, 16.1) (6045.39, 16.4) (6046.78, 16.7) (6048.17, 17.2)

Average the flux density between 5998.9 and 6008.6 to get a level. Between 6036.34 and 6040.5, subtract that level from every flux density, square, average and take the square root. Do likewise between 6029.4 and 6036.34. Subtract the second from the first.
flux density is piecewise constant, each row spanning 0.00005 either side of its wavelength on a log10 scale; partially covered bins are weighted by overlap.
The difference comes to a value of 0.42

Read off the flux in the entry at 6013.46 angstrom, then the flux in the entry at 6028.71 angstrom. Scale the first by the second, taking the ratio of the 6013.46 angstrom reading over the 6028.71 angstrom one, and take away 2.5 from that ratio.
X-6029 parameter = -1.54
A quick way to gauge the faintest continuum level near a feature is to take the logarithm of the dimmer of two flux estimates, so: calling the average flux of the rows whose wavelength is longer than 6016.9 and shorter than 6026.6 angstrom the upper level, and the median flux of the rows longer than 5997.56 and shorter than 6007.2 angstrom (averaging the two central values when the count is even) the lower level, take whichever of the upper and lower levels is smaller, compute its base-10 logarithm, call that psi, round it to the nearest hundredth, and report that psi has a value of 1.22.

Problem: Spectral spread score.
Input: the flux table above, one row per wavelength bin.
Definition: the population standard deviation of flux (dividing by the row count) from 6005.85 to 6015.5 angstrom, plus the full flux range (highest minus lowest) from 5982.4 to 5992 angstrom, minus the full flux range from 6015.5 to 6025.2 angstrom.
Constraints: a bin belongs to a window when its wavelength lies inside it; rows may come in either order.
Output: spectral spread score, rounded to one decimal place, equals -0.1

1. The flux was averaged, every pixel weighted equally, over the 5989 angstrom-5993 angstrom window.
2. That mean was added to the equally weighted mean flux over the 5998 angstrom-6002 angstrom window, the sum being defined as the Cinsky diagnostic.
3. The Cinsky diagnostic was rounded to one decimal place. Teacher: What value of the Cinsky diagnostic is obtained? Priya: 34.2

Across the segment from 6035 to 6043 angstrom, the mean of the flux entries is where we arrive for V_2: 17.1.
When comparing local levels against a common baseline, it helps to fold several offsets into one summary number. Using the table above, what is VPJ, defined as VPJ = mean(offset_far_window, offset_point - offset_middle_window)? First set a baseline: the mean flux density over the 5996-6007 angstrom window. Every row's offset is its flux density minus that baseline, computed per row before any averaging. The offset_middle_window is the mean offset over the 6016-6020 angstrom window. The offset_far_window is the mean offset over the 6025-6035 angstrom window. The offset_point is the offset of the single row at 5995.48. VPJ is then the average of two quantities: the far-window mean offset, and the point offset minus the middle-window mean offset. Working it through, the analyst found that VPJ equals 0.5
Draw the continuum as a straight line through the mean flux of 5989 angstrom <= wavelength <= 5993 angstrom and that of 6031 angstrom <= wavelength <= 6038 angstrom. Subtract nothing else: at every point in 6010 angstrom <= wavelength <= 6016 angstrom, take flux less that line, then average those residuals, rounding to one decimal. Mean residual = -0.8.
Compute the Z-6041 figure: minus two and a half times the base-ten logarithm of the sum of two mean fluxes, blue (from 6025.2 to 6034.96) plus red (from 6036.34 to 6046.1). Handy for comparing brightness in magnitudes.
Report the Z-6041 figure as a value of -3.83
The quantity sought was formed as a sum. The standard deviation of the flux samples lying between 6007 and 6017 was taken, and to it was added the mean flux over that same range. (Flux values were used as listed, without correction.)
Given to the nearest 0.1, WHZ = 16.9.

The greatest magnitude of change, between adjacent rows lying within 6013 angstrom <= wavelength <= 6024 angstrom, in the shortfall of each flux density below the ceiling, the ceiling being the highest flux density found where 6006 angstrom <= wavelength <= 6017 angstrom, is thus 0.7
